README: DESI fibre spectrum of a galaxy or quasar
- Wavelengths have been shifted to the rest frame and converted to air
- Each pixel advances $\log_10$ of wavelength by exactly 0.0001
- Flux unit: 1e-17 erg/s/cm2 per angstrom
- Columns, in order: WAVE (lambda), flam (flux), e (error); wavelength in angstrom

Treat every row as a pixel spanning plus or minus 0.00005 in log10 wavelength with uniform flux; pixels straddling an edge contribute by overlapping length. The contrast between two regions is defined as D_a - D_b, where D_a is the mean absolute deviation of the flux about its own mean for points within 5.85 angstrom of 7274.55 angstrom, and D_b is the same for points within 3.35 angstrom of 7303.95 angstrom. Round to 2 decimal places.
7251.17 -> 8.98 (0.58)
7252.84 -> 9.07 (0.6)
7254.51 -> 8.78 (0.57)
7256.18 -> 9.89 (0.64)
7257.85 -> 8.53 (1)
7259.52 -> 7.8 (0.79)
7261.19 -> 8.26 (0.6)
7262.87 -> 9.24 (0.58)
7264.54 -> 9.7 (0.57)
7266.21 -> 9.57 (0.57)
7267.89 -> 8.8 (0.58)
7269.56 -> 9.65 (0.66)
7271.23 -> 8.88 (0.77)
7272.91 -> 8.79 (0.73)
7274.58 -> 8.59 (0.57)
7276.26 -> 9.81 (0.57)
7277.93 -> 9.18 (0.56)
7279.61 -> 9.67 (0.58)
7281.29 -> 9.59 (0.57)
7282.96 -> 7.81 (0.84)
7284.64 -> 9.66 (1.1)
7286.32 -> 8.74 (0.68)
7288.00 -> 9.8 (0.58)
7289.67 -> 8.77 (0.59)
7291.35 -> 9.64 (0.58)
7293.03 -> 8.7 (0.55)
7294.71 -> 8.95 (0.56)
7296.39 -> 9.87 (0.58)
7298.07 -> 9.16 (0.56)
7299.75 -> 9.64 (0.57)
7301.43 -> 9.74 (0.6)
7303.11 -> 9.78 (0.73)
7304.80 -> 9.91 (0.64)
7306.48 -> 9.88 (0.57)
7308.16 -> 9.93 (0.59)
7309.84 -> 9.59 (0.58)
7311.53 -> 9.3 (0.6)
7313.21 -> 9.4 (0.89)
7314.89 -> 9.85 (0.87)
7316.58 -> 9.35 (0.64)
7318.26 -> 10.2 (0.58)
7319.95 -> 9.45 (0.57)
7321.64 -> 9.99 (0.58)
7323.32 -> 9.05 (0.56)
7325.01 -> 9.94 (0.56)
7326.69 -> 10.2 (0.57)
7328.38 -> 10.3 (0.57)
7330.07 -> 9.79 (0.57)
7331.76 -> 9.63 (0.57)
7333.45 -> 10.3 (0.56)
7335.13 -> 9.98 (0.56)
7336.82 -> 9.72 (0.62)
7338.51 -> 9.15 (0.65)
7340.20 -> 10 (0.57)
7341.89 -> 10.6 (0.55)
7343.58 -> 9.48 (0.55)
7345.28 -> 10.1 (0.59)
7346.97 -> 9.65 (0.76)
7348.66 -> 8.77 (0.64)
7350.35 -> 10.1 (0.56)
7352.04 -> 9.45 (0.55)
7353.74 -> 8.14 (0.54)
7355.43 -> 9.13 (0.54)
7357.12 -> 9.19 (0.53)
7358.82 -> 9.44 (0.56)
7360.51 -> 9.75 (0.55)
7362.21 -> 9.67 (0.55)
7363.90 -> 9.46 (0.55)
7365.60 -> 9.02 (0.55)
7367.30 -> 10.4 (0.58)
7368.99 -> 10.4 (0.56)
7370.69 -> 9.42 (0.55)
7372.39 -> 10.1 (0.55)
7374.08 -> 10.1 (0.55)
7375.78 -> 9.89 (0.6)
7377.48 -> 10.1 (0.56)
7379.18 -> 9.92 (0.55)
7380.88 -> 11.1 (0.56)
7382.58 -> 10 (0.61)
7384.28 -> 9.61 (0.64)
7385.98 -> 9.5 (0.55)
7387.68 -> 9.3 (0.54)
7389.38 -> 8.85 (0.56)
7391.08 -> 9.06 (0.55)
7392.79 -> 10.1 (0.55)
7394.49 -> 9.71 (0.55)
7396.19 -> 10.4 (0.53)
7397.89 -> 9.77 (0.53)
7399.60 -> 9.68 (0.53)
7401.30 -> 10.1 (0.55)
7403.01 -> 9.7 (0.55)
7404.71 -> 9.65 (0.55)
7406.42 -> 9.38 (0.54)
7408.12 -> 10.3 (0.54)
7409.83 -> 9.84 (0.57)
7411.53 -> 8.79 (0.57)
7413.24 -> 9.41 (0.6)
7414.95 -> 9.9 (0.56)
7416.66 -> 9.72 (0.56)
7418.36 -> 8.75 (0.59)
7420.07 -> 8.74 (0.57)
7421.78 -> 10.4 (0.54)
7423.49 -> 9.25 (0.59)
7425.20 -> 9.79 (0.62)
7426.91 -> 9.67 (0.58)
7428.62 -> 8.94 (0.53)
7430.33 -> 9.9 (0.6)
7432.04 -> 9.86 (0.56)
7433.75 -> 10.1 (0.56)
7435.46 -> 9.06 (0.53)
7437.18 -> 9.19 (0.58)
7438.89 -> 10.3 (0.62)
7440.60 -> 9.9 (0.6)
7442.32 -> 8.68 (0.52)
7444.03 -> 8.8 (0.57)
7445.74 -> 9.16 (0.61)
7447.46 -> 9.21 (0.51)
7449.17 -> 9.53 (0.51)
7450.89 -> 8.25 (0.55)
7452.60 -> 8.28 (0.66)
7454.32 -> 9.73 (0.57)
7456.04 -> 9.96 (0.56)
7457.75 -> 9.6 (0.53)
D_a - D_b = 0.35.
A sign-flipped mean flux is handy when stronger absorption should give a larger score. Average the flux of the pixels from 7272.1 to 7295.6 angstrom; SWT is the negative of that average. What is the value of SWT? -9.12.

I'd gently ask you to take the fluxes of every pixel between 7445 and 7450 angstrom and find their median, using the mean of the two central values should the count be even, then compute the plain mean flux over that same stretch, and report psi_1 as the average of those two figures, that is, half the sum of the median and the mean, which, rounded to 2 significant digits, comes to 9.3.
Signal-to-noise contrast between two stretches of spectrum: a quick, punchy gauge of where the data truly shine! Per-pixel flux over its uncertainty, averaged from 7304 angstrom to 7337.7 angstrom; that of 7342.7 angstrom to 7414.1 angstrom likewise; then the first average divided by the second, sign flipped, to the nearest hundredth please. -0.95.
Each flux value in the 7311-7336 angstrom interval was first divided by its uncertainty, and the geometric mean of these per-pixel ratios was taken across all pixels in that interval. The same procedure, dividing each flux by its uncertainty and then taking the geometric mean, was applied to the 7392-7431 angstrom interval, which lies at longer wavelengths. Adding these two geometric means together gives 33.2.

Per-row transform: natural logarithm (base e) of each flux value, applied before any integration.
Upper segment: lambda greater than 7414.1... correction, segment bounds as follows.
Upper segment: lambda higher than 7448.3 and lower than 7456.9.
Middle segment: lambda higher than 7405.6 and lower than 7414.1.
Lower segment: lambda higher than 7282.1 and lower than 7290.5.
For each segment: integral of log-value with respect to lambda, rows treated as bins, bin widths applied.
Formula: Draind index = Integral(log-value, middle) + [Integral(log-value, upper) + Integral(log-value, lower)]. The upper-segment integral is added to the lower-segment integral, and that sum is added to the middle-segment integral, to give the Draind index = 56.6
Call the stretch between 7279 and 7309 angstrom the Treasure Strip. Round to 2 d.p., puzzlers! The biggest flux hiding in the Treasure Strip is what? 9.93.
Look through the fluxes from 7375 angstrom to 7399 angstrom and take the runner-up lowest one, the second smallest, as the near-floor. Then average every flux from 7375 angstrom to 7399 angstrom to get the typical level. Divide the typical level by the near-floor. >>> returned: 1.08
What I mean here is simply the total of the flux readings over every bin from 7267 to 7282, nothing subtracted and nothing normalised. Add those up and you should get 83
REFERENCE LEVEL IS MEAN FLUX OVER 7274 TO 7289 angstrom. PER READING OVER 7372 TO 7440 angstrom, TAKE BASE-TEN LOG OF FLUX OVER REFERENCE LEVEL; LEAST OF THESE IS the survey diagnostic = -0.02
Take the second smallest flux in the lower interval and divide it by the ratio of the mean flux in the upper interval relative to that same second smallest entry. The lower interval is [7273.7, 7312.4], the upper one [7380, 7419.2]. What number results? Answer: 7.62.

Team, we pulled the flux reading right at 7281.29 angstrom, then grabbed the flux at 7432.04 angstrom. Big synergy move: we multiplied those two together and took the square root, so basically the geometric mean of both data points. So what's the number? 9.72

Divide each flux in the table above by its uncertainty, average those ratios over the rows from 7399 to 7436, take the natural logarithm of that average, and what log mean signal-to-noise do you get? 2.84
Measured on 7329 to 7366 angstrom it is 2.82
